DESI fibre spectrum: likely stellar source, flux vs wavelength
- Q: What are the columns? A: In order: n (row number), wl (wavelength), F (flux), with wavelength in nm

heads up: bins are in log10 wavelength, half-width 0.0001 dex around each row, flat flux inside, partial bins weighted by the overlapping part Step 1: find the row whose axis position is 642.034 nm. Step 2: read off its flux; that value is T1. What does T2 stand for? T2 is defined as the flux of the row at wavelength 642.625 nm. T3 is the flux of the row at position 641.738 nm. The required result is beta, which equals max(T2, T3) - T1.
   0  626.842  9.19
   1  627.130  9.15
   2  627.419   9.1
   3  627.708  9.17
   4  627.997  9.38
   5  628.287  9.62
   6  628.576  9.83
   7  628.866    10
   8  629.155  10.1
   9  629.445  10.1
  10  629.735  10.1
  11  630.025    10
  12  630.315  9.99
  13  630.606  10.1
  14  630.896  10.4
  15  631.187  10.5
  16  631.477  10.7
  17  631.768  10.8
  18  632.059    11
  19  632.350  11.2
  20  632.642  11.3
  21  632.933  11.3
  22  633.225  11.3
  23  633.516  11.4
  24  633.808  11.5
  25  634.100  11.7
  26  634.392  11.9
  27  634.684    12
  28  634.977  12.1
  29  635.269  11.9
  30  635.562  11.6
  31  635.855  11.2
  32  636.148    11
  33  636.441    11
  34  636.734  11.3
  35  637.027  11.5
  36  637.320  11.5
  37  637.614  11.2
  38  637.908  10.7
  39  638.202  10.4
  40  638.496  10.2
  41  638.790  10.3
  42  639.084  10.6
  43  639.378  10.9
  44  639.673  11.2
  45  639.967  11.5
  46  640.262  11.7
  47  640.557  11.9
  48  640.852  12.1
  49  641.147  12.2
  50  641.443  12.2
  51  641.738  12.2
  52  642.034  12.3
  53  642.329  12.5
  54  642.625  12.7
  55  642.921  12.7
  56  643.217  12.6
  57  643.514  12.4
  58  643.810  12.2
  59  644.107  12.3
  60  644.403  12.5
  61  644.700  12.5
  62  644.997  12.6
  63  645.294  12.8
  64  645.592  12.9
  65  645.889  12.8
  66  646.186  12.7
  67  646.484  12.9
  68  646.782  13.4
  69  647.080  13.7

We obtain 0.4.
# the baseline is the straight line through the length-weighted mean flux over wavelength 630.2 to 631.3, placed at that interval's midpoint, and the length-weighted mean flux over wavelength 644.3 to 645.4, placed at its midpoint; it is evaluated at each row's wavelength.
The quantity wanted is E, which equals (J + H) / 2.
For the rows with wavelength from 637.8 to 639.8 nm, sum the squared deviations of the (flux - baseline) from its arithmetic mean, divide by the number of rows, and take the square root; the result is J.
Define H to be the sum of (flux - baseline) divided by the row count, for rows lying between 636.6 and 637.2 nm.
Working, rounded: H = 0.1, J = 0.28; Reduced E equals 0.21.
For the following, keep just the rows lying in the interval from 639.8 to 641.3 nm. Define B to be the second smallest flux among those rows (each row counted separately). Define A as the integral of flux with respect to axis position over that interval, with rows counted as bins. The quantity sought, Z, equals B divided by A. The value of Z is 0.657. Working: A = 17.8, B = 11.7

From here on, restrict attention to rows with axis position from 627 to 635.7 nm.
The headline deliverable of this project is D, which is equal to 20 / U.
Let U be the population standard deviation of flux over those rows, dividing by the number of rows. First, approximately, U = 0.91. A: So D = 22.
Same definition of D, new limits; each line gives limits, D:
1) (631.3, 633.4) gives 85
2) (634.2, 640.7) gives 36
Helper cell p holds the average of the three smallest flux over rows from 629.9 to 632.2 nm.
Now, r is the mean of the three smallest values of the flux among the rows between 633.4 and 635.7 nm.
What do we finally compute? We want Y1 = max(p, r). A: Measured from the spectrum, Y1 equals 11.5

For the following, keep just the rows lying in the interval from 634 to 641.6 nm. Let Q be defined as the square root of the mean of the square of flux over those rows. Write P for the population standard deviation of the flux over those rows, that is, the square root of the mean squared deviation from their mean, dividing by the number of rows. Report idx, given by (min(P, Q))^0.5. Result 0.77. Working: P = 0.59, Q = 11.4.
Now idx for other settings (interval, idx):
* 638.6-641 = 0.77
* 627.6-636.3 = 0.91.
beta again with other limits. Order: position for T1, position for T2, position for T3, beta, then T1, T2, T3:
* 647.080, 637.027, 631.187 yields -2.2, 13.7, 11.5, 10.5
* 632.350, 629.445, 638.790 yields -0.9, 11.2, 10.1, 10.3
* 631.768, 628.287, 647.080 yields 2.9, 10.8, 9.62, 13.7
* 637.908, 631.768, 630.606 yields 0.1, 10.7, 10.8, 10.1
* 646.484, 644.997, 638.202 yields -0.3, 12.9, 12.6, 10.4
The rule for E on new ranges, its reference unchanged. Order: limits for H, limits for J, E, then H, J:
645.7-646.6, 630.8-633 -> 0.10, 0.0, 0.22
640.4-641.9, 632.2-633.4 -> 0.09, 0.1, 0.03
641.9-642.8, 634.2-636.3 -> 0.40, 0.3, 0.48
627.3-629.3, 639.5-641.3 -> 0.02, -0.2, 0.26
